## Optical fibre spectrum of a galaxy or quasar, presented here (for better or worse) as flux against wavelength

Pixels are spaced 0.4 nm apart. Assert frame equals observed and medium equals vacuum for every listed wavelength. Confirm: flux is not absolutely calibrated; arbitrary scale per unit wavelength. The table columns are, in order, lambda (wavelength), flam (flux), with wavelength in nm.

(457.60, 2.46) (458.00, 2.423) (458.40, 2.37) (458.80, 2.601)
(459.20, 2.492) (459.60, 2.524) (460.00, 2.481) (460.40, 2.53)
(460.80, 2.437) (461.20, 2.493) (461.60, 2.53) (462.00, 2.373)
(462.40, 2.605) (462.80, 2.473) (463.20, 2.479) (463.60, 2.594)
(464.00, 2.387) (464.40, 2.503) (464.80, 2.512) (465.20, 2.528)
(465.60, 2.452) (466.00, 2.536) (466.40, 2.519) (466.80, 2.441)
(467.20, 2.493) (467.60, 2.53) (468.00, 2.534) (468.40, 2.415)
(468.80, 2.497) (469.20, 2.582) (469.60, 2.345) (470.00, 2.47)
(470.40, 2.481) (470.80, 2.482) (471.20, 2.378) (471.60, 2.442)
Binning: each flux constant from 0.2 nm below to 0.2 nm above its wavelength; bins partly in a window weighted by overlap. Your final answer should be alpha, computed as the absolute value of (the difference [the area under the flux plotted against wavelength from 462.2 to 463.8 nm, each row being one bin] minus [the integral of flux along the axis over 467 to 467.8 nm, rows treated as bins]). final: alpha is 2.1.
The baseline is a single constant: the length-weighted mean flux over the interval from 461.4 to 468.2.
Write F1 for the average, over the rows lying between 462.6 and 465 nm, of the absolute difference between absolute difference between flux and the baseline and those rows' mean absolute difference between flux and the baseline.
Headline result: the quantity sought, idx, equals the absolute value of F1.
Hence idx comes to 0.039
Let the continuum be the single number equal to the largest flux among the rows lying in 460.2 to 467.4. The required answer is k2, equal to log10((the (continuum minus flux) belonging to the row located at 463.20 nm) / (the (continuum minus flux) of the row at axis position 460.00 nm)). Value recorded 0.0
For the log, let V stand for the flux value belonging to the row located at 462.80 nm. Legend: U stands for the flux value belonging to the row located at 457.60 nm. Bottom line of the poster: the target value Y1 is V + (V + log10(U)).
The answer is 5.34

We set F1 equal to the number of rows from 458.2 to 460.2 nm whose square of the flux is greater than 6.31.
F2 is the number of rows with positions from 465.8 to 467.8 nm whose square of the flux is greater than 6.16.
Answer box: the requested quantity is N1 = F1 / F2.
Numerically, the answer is 0.50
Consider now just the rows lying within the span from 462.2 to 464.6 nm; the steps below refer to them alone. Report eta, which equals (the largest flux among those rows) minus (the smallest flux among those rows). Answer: 0.218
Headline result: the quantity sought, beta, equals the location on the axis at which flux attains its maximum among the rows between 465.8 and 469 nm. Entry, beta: 466.00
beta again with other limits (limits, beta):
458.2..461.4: 458.80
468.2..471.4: 469.20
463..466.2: 463.60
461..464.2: 462.40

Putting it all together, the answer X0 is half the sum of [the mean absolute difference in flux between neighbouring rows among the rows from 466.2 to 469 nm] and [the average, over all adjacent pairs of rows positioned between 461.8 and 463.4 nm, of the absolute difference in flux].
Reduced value 0.093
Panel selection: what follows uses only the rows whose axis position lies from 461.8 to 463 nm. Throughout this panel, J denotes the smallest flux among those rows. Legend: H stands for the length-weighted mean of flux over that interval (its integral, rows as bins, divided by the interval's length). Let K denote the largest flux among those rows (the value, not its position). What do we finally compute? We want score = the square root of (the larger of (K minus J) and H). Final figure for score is 1.576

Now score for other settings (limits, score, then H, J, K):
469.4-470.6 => 1.559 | 2.43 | 2.345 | 2.481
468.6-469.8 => 1.573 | 2.47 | 2.345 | 2.582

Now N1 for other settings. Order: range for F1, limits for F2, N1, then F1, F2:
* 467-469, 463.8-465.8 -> 0.67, 2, 3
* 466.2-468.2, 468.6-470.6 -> 1.50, 3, 2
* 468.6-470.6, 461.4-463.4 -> 0.50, 1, 2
